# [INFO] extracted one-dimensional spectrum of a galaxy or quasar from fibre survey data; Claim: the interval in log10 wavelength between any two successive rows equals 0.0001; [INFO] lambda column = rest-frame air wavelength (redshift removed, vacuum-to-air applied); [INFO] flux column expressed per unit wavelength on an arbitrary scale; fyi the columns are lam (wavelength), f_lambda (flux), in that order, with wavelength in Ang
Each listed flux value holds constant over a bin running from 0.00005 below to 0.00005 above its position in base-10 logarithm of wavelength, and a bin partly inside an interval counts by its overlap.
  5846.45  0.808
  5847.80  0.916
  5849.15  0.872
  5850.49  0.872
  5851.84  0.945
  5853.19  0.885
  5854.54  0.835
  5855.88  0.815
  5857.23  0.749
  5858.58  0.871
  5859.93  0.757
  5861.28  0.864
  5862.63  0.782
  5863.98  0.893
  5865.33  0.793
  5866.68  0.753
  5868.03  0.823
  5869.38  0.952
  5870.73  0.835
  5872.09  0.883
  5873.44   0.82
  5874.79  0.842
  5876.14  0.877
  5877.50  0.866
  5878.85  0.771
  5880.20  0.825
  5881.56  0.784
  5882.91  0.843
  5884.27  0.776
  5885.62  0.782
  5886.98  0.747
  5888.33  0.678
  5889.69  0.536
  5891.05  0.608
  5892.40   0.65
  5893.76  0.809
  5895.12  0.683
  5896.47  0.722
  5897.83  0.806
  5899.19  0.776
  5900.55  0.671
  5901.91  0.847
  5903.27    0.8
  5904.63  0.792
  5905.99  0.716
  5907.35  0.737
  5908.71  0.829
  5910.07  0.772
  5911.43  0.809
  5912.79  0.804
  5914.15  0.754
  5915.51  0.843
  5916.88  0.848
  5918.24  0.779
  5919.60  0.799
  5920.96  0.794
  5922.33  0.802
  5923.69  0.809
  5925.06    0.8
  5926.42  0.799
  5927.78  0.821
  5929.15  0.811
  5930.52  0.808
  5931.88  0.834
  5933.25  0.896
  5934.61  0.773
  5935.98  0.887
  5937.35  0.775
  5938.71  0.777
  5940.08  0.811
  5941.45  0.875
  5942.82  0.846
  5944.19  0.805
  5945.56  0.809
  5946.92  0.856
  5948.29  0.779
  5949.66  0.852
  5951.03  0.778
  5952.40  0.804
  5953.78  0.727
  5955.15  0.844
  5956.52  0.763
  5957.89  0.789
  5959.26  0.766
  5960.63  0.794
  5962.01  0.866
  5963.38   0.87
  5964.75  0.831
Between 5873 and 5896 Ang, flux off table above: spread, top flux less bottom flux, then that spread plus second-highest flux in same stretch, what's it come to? 1.21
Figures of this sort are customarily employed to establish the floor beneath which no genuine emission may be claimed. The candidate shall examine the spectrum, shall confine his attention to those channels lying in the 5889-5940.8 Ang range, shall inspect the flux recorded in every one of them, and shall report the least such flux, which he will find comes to 0.536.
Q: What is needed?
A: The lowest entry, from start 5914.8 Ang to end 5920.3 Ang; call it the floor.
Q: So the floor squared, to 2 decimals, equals 0.61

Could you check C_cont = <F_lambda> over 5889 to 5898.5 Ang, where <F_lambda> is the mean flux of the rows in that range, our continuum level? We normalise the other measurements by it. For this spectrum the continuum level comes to 0.688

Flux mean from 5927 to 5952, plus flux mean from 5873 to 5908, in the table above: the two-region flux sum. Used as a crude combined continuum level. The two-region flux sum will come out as 1.58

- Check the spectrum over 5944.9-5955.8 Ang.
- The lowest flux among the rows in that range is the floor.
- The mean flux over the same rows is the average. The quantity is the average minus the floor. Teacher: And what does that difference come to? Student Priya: 0.079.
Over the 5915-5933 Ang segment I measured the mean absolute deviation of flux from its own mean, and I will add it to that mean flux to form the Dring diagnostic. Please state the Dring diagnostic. 0.83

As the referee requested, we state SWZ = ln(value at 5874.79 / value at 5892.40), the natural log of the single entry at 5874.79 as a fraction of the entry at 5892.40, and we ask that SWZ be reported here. 0.26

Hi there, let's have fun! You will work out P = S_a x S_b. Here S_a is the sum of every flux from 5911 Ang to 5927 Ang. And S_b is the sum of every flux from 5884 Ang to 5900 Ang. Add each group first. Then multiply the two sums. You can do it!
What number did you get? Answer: 83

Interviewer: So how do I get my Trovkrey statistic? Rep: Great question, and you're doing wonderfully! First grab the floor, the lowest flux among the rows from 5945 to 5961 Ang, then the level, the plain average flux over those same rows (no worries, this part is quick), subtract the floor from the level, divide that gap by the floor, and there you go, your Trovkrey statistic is 0.096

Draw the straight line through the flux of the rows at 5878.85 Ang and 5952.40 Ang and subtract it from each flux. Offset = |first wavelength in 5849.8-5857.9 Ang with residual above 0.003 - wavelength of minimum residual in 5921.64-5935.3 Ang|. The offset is 84.1 Ang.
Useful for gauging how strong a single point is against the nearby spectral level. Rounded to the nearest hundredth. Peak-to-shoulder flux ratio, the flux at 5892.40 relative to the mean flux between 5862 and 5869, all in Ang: 0.80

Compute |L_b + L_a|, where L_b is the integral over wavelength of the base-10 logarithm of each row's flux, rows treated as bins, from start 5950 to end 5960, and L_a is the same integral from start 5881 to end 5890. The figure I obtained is 2.3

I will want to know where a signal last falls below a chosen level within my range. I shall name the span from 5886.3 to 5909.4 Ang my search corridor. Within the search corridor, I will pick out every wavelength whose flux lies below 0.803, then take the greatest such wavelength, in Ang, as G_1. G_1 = 5907.35 Ang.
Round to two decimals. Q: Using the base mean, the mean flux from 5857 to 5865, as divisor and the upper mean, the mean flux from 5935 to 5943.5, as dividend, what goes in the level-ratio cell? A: 1.01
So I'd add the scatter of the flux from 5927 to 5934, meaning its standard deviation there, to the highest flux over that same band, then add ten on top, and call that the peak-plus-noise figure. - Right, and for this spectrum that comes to 10.93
